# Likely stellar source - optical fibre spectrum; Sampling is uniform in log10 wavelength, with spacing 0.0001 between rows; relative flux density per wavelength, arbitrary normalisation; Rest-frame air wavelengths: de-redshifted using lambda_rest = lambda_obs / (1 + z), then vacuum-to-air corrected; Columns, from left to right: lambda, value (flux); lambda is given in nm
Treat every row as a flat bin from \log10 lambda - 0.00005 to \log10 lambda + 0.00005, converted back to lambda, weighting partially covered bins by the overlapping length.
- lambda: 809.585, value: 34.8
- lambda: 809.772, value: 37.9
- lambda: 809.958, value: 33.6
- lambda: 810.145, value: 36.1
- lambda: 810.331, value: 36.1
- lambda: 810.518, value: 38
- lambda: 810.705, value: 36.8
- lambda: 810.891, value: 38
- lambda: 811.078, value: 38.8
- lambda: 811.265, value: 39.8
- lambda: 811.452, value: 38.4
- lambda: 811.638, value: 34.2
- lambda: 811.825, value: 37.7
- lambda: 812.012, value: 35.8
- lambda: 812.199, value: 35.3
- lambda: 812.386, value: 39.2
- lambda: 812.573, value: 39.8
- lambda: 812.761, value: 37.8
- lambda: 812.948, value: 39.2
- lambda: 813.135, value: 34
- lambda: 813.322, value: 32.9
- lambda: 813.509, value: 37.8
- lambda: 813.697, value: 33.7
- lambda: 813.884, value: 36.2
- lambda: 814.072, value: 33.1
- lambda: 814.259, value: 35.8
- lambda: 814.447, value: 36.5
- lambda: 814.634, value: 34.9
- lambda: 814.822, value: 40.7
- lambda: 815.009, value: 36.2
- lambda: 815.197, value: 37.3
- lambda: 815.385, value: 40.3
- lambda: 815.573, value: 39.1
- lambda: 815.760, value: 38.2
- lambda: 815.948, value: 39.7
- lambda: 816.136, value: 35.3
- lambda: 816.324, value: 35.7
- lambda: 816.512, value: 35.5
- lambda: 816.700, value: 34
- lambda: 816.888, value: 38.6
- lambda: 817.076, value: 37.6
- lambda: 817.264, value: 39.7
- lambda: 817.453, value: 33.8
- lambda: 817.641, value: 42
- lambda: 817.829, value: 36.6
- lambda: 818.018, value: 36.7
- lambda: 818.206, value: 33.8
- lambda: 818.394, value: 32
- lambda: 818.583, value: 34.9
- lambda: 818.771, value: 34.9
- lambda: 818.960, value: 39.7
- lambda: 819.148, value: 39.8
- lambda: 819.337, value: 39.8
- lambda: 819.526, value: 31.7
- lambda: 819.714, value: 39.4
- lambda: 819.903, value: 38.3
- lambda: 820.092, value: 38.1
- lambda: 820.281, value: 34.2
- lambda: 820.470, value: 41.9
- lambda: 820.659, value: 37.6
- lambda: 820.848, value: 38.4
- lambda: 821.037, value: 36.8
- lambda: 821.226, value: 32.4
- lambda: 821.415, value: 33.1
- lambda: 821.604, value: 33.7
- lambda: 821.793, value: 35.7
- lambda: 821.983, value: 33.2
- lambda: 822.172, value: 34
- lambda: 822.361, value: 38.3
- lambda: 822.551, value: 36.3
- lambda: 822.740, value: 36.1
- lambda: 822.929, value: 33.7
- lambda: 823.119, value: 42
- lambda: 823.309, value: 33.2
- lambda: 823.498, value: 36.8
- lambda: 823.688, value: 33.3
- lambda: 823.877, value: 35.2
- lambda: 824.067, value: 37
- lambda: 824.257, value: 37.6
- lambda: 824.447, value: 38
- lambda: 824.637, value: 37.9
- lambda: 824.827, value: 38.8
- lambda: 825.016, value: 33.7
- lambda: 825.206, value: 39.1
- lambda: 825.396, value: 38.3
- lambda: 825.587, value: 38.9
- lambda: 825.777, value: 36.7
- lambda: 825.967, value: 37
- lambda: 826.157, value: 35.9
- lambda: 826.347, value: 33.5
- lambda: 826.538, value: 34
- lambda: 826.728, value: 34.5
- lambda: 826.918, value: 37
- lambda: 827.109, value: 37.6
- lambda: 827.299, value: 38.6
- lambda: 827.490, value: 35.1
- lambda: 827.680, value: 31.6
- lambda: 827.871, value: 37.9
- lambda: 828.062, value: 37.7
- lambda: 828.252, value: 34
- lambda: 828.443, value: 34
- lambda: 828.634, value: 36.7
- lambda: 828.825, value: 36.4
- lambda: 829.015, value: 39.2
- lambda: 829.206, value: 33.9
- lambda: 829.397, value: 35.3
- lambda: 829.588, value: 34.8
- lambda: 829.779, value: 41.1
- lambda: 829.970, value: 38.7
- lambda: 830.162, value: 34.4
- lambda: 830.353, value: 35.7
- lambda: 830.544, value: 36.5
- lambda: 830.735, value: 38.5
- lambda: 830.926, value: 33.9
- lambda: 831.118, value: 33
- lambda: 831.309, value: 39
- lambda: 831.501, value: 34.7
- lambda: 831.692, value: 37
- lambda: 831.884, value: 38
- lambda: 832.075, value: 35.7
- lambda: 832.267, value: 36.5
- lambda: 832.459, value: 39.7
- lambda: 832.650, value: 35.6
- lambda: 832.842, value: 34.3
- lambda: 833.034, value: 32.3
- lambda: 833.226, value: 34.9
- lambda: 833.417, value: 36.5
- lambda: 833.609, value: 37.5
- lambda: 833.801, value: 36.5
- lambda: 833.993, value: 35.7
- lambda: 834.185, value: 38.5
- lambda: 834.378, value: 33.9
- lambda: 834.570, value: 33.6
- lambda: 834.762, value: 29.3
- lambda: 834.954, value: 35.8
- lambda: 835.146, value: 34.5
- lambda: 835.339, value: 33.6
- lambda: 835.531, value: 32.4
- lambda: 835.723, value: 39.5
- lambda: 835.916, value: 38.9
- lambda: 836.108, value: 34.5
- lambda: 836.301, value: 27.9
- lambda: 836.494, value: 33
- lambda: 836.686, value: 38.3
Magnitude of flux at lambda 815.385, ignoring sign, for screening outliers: 40.3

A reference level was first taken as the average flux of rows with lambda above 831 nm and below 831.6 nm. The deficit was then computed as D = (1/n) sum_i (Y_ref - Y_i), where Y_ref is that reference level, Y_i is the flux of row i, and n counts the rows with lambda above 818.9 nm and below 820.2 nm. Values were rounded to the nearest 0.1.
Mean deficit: -2.5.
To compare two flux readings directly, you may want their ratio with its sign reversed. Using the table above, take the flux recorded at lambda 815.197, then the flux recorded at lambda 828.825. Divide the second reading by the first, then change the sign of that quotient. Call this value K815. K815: -0.98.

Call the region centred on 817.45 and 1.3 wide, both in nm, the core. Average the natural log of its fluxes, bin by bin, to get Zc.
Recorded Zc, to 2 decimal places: 3.63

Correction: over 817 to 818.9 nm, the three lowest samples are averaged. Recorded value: 33.2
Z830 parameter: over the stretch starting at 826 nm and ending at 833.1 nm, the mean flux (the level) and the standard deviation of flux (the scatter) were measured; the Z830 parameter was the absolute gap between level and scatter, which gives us 33.8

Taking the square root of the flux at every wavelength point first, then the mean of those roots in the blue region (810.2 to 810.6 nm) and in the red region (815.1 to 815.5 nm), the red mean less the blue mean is 0.14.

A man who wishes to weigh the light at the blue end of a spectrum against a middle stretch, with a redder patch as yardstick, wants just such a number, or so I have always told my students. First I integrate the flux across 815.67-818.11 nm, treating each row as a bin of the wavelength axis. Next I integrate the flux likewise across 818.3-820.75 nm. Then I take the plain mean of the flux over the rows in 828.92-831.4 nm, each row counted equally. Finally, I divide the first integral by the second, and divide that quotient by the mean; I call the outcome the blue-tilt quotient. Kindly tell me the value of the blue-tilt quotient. 0.0274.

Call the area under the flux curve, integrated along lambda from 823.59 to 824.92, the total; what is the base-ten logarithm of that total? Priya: 1.69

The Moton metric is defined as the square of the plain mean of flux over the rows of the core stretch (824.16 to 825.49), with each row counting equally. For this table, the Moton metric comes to 1416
